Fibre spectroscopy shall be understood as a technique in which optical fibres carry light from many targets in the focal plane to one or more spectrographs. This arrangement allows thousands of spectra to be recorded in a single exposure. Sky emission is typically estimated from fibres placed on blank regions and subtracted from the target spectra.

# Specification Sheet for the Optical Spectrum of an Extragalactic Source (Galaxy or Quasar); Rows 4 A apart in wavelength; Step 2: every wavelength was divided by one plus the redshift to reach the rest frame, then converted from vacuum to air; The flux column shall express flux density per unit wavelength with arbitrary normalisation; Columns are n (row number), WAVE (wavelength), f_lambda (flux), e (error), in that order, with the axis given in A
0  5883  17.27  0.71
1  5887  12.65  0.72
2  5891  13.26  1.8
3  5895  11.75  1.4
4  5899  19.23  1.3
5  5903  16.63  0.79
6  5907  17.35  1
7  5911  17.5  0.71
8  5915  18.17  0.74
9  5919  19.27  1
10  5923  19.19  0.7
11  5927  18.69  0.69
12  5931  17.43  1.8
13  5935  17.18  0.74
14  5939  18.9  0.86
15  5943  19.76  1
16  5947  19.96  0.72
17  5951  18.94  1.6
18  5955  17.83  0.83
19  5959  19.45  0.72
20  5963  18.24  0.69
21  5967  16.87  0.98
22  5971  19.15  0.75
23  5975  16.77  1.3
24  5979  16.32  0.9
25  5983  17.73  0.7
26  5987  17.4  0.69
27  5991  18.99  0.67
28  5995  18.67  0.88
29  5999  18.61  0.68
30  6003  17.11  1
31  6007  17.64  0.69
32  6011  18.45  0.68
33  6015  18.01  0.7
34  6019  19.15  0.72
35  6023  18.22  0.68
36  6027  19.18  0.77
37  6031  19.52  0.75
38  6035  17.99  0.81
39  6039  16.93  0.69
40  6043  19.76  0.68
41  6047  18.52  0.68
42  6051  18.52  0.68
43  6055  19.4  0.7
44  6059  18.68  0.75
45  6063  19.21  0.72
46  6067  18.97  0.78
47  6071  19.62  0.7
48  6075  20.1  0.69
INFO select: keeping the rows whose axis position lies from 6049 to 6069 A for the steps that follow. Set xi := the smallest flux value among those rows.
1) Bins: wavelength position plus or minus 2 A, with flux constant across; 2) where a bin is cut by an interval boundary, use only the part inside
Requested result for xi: 18.52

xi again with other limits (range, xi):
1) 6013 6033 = 18.01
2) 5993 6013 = 17.11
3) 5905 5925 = 17.35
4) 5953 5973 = 16.87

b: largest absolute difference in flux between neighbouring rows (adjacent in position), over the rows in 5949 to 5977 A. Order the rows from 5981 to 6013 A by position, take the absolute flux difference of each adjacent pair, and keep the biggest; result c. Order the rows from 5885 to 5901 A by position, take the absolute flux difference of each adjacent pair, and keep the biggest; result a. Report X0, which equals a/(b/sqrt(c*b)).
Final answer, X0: 6.1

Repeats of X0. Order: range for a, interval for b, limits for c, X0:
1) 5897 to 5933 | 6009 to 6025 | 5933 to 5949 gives 3.2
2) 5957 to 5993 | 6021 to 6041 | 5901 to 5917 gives 1.6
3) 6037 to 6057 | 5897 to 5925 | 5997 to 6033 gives 2.1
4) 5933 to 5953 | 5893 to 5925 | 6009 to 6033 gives 0.7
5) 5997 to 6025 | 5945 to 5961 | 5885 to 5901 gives 3.2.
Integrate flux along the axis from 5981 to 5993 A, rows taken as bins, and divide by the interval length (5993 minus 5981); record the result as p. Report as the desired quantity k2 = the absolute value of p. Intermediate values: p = 18.0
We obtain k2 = 18.0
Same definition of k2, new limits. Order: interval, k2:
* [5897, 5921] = 18.0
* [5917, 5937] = 18.4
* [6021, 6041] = 18.4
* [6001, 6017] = 17.8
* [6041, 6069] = 19.0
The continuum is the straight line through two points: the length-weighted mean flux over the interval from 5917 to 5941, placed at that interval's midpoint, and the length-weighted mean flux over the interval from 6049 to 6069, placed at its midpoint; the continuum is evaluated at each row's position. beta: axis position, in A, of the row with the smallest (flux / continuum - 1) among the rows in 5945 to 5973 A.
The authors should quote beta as 5967 A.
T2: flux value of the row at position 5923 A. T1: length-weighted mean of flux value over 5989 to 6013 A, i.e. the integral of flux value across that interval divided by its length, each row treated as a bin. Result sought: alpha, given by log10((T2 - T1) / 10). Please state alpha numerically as -1.02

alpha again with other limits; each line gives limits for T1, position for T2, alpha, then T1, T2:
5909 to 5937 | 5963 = -2.45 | 18.2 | 18.24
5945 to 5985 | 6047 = -1.40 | 18.1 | 18.52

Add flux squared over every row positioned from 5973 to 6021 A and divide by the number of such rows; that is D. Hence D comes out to 321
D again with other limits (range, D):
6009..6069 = 350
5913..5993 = 336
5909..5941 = 335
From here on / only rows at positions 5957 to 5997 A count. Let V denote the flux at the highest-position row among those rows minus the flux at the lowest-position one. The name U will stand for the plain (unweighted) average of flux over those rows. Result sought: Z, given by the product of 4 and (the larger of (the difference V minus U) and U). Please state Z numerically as 72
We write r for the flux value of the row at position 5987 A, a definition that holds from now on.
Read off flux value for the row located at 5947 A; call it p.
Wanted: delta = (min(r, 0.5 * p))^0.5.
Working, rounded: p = 19.96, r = 17.4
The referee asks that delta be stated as 3.16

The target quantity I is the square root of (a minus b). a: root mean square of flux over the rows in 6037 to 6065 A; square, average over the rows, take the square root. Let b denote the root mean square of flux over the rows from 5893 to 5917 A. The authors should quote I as 1.3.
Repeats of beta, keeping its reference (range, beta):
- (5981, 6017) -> 6003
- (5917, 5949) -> 5935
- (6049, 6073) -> 6051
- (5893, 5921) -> 5895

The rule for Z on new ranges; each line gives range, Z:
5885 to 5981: 70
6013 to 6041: 74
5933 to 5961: 75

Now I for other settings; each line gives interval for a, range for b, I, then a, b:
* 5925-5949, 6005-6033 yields 0.3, 18.7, 18.6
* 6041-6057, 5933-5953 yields 0.3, 19.1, 19.0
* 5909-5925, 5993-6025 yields 0.6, 18.5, 18.2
